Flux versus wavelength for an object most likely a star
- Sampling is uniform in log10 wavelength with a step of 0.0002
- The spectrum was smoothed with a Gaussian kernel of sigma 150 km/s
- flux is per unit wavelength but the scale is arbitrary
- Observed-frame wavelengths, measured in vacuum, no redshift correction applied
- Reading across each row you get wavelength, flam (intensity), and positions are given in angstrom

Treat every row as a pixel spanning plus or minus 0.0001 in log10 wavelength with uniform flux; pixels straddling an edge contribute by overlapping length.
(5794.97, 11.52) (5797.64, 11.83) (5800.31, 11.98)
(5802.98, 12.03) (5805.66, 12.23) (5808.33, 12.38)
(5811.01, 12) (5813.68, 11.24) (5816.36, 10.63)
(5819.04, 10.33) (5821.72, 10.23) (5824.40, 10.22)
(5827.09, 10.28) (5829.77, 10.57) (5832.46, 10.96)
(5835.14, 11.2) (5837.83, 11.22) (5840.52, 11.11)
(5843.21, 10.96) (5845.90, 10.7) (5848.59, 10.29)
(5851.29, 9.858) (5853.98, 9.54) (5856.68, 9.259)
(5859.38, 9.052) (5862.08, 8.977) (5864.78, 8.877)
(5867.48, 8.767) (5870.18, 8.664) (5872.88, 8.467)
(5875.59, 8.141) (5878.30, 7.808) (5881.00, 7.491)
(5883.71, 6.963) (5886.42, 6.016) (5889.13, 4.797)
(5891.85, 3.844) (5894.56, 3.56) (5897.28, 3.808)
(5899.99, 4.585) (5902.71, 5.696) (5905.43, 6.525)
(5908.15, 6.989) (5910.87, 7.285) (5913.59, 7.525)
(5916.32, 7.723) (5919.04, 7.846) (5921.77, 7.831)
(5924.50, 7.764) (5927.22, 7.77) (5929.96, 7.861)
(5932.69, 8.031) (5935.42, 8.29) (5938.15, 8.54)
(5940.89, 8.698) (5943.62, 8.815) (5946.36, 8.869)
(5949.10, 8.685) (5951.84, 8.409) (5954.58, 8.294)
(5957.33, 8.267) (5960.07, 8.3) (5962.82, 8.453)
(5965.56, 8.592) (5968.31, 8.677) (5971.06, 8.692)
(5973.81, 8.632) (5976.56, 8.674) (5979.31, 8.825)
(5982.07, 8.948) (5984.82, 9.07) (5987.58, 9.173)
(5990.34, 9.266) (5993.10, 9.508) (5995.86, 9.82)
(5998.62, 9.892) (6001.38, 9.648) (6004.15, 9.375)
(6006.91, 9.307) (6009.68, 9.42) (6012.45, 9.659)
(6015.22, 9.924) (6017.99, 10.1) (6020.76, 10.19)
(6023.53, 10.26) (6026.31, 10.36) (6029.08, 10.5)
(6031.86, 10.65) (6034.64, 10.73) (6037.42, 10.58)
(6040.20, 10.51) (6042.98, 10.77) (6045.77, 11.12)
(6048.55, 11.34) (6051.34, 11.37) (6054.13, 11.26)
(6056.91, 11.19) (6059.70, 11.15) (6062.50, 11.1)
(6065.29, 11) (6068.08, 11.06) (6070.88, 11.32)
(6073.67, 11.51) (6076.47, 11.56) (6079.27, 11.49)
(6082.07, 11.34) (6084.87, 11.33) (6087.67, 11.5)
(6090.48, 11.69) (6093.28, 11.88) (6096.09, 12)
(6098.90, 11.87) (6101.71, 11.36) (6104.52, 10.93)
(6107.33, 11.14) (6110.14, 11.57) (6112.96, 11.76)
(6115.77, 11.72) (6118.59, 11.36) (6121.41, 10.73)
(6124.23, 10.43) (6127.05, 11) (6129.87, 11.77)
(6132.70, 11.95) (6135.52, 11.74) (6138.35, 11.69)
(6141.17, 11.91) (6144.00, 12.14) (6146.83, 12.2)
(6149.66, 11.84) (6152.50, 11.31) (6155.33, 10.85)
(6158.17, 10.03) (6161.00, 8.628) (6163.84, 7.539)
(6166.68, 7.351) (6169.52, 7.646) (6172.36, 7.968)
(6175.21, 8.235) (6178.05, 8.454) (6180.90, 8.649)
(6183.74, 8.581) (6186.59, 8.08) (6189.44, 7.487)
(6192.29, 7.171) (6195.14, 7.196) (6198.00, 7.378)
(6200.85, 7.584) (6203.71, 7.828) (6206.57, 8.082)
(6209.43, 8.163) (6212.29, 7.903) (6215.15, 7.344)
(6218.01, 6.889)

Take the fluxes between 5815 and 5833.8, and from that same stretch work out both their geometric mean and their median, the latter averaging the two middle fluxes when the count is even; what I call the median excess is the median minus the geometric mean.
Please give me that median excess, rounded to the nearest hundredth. -0.13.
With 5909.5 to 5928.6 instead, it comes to 0.09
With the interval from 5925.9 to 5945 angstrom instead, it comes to 0.01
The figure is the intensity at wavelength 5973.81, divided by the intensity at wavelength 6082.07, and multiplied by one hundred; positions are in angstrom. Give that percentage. 76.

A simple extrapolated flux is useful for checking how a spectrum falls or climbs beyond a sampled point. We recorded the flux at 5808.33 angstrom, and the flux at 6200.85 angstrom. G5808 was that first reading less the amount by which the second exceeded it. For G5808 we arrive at 17.2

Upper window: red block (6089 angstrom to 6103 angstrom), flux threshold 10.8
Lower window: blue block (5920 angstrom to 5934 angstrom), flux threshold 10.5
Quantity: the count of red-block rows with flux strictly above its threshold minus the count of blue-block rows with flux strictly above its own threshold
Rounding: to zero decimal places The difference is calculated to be 5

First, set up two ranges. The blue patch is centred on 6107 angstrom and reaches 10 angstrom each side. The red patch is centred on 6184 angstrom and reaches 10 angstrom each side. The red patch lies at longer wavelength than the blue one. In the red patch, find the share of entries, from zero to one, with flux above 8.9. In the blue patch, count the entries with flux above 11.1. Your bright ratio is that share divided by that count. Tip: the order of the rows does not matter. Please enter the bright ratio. 0.00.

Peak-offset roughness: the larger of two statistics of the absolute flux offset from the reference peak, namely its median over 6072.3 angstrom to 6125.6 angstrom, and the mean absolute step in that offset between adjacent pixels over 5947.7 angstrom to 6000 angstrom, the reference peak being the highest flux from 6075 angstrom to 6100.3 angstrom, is 0.50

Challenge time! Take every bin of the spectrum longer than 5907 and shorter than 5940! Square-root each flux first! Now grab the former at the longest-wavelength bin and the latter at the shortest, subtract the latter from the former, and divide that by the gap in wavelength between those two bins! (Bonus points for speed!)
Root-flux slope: 0.009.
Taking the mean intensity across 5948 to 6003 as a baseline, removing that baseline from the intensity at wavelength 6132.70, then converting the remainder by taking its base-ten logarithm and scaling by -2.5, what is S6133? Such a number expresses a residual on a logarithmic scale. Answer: -1.21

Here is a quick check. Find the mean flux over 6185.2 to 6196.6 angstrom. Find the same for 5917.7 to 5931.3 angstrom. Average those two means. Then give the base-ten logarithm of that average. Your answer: 0.88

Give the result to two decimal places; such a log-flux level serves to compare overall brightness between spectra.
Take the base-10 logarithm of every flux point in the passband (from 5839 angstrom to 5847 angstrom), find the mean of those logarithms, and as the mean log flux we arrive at 1.04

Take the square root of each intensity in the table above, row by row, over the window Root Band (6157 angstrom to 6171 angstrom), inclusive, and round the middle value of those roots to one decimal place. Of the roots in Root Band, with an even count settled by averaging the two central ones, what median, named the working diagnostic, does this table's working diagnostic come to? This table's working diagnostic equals 2.8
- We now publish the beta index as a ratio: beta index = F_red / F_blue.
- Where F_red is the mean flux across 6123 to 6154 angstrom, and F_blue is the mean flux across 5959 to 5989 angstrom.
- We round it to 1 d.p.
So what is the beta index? 1.3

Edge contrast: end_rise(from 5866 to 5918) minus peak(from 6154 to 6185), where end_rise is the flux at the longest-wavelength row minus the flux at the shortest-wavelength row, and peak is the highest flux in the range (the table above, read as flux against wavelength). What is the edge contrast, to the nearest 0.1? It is -11.9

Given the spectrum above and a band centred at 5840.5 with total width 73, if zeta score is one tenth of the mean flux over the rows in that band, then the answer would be 1.02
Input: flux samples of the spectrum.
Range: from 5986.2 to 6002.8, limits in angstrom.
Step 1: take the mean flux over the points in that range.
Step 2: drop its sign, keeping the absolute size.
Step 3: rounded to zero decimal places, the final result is 10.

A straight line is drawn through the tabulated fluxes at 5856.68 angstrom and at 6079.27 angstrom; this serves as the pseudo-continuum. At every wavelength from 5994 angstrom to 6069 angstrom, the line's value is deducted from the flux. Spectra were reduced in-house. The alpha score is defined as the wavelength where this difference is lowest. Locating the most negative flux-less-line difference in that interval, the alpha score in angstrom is 6006.91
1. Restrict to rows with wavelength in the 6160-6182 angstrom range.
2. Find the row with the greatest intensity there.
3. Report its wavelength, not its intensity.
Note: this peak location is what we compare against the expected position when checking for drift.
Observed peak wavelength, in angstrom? 6180.90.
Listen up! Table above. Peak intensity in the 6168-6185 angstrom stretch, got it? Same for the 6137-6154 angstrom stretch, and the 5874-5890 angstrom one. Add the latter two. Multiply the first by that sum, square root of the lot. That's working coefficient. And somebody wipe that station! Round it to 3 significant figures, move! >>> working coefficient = 13.3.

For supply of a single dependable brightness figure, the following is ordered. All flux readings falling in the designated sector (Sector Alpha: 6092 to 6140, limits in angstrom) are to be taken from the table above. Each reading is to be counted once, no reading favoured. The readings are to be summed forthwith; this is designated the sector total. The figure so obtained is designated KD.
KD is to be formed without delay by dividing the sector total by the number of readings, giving 11.5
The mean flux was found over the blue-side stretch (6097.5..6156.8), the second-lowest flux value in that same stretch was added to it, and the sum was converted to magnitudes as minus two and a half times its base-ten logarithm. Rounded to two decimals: -3.37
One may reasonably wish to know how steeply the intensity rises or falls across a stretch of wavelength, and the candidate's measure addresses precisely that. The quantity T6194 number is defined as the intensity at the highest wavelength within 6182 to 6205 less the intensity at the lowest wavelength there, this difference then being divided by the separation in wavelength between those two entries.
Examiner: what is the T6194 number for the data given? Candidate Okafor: -0.04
